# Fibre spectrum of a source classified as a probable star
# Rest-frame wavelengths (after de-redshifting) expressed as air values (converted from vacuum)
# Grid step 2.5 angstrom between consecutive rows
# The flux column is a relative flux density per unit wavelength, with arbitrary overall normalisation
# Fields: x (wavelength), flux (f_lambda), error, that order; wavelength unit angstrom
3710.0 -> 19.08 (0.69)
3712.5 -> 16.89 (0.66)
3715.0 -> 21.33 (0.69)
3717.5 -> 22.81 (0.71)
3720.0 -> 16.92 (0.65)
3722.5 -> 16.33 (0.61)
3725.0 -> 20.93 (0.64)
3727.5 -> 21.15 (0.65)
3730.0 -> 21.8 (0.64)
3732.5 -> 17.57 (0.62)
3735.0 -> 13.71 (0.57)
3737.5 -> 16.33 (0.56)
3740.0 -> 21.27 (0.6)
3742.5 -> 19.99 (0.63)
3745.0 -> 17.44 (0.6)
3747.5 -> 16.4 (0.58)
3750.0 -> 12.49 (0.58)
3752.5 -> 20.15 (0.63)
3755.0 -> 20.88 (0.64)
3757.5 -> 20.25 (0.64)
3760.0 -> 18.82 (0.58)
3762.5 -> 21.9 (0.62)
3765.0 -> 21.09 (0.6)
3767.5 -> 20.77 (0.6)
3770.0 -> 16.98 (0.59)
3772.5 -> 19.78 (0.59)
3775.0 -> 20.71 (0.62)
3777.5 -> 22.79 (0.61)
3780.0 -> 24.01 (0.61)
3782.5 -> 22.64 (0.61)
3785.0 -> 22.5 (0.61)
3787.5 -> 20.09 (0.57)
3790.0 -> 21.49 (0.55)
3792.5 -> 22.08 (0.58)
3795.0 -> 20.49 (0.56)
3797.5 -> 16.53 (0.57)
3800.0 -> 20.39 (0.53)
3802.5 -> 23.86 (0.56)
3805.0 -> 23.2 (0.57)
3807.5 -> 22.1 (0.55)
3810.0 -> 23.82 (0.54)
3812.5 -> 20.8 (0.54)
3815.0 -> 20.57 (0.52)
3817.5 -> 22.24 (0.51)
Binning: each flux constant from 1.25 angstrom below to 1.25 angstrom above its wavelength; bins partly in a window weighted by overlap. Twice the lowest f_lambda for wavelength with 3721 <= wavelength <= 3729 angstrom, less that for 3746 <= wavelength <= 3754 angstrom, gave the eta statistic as 20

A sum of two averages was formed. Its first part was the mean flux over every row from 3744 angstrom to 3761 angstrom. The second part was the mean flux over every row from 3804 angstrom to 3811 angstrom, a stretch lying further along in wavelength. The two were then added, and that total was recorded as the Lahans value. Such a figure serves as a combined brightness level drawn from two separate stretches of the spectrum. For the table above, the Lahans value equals 41.1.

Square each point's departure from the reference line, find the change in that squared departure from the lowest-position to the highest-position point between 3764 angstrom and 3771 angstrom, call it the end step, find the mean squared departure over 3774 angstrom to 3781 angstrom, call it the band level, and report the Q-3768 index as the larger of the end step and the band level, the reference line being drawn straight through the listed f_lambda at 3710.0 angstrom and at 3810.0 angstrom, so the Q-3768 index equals 24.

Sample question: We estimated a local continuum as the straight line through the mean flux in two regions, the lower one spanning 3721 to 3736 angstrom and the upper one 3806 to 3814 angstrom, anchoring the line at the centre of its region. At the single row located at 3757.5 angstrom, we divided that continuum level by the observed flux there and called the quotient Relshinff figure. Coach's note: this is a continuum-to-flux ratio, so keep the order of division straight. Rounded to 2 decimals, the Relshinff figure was 0.98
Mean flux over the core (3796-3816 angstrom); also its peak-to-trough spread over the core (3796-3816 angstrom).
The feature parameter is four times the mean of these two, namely 57.5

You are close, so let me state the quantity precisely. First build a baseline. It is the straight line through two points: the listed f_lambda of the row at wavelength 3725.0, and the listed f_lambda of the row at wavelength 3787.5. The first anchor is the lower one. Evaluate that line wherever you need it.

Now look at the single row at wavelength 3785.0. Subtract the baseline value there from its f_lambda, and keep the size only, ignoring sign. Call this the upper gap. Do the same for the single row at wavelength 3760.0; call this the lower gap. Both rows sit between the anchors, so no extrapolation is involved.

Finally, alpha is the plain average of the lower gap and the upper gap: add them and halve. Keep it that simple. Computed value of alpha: 2.0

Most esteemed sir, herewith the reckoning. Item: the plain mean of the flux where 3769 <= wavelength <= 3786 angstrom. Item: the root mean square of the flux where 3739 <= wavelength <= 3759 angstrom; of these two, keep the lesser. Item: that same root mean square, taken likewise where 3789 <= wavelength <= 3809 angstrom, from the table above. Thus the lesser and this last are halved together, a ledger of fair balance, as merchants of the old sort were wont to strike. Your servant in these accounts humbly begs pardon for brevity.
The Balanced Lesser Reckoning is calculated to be 20.1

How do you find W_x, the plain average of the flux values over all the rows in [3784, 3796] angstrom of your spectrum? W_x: 21.3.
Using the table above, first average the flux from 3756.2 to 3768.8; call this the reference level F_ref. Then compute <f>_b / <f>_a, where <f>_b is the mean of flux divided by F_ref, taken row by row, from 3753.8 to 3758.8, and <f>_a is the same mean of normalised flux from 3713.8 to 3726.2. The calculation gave 1.05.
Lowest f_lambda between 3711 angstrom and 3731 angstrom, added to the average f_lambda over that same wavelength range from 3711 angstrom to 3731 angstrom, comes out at 36.1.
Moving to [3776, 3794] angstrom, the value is 42.3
